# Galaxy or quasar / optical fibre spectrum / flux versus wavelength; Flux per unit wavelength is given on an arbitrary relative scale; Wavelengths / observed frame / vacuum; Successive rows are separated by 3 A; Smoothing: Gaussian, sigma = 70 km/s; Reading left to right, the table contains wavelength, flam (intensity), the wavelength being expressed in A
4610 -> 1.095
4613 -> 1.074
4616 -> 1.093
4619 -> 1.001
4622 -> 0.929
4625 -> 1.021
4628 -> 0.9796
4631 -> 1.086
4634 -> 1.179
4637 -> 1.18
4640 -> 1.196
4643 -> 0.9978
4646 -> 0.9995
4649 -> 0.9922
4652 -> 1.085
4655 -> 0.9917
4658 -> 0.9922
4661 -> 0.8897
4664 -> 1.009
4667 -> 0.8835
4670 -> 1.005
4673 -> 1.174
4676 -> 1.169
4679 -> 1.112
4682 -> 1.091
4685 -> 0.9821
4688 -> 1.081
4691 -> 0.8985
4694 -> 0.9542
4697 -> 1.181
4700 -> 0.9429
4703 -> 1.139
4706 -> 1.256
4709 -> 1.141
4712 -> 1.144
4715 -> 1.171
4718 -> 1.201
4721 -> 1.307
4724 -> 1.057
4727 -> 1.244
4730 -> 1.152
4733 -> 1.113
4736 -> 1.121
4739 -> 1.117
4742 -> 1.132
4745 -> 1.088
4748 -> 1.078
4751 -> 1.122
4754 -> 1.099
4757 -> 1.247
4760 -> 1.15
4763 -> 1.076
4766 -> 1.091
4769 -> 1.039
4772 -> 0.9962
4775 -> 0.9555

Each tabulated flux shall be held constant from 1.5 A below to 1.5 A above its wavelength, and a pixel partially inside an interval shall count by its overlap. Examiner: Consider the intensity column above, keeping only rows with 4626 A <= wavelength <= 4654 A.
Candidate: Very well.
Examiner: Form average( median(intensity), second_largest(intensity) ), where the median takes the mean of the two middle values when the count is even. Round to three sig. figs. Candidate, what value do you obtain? 1.13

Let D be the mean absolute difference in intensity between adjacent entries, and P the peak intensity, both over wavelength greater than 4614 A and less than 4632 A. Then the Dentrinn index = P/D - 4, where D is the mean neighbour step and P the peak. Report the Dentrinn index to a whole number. 10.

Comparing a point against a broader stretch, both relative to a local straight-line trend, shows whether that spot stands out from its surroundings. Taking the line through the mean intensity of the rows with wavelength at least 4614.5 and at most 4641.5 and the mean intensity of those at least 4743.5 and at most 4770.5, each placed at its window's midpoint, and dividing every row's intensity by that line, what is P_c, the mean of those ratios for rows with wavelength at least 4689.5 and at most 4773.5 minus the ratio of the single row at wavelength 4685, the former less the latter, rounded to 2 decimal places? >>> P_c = 0.11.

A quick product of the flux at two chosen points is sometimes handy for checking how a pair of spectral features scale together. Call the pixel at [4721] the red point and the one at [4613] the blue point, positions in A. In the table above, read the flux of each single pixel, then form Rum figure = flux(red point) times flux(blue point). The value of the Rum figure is 1.40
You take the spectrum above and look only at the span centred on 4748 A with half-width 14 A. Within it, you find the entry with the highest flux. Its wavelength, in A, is 4757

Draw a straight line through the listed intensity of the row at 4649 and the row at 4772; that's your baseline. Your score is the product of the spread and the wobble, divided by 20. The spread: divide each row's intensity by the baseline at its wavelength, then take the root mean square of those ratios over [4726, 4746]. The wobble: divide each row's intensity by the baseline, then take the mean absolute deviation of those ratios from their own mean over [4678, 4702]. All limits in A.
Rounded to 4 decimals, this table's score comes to 0.0050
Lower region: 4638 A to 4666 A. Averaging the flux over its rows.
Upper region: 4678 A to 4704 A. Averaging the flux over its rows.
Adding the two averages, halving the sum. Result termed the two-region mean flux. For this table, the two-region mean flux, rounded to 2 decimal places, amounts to 1.03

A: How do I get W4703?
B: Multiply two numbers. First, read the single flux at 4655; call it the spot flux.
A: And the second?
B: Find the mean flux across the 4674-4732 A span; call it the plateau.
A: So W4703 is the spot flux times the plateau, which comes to 1.11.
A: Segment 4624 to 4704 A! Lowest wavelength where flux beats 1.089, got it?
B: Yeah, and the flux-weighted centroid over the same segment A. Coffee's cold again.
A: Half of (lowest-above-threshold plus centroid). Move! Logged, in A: 4648.9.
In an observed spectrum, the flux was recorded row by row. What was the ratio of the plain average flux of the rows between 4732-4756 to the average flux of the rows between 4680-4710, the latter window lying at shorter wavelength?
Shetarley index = 1.04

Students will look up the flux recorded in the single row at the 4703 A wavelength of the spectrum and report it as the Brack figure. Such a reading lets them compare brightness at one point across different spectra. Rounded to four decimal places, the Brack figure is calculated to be 1.1390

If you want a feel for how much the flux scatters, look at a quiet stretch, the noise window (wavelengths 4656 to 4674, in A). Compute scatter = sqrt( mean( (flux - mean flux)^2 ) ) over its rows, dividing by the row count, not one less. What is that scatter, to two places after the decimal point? 0.10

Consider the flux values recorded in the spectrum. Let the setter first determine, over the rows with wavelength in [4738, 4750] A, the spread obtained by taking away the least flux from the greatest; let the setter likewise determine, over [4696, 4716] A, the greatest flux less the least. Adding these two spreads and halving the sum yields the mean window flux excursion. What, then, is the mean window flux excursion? 0.184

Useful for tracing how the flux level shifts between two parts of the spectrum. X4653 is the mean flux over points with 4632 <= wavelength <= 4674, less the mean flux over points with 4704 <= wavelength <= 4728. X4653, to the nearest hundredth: -0.15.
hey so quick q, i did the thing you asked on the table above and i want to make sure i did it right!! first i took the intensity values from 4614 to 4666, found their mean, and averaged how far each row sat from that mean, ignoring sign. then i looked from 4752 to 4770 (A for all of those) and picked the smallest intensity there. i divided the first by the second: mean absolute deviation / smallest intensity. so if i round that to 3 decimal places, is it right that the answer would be 0.068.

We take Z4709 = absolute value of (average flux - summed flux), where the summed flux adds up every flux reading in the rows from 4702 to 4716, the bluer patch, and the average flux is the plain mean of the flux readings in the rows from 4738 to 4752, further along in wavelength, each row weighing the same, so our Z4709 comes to 4.74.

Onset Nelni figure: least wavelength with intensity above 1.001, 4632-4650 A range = 4634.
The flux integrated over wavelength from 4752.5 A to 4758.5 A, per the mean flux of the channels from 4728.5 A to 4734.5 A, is 6.21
